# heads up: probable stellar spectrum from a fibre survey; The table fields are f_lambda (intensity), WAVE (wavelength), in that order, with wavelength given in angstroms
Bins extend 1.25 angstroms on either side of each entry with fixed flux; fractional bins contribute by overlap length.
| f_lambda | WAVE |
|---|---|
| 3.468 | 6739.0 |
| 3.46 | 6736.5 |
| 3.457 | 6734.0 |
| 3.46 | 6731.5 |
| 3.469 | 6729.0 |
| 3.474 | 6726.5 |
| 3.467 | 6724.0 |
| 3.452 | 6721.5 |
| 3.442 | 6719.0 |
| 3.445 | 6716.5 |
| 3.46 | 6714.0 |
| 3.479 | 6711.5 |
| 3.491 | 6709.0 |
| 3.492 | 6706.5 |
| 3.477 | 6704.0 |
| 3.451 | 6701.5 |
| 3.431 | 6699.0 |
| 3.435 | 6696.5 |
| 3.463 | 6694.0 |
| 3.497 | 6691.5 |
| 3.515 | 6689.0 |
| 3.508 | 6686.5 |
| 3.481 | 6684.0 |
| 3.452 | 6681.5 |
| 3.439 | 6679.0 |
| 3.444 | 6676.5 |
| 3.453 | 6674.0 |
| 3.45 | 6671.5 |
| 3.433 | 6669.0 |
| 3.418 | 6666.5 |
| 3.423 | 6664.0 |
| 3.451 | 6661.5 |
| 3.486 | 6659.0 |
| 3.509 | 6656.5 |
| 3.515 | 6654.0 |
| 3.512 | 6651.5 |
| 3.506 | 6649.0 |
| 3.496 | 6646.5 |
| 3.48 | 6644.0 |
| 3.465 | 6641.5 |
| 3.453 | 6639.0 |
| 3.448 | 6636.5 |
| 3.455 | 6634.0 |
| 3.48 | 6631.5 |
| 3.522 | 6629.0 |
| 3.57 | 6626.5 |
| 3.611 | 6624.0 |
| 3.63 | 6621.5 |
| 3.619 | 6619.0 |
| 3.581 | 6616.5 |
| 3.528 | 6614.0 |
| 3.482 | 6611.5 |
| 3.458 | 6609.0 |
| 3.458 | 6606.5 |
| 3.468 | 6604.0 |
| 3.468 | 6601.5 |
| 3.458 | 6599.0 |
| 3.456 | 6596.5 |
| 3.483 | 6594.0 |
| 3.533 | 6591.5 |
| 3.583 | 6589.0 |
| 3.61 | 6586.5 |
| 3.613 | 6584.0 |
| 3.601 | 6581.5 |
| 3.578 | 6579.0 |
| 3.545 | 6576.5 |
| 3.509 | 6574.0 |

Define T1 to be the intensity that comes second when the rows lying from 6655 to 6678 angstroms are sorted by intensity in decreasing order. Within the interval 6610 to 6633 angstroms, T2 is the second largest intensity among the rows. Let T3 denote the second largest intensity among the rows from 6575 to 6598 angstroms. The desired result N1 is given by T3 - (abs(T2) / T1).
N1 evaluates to 2.57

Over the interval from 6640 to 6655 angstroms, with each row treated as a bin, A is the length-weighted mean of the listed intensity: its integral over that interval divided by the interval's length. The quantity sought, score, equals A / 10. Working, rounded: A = 3.49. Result 0.349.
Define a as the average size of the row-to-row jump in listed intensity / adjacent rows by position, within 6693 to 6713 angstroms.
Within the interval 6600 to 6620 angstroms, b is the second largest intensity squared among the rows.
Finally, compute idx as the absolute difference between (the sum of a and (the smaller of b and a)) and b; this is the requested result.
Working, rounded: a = 0.015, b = 12.8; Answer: 12.79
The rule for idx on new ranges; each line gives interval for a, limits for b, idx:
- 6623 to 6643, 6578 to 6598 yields 12.98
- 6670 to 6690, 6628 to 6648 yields 12.20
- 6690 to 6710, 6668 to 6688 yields 12.08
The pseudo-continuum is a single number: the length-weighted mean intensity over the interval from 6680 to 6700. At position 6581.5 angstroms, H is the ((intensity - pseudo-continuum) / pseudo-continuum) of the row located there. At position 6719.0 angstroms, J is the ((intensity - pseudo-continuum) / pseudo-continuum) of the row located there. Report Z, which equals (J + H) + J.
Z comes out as 0.019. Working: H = 0.037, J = -0.009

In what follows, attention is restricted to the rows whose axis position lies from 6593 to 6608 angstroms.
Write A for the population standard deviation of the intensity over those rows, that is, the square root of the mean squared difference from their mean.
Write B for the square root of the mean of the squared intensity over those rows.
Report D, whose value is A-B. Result -3.46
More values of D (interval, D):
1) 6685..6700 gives -3.44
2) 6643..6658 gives -3.49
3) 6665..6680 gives -3.43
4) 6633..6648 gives -3.45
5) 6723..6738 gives -3.46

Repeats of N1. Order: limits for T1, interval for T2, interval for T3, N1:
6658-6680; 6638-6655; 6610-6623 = 2.60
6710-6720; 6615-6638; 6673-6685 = 2.41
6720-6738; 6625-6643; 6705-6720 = 2.48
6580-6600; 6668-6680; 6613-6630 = 2.66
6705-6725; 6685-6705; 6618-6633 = 2.61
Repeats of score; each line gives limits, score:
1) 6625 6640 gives 0.349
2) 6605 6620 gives 0.352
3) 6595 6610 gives 0.346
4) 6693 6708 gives 0.346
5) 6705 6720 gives 0.347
